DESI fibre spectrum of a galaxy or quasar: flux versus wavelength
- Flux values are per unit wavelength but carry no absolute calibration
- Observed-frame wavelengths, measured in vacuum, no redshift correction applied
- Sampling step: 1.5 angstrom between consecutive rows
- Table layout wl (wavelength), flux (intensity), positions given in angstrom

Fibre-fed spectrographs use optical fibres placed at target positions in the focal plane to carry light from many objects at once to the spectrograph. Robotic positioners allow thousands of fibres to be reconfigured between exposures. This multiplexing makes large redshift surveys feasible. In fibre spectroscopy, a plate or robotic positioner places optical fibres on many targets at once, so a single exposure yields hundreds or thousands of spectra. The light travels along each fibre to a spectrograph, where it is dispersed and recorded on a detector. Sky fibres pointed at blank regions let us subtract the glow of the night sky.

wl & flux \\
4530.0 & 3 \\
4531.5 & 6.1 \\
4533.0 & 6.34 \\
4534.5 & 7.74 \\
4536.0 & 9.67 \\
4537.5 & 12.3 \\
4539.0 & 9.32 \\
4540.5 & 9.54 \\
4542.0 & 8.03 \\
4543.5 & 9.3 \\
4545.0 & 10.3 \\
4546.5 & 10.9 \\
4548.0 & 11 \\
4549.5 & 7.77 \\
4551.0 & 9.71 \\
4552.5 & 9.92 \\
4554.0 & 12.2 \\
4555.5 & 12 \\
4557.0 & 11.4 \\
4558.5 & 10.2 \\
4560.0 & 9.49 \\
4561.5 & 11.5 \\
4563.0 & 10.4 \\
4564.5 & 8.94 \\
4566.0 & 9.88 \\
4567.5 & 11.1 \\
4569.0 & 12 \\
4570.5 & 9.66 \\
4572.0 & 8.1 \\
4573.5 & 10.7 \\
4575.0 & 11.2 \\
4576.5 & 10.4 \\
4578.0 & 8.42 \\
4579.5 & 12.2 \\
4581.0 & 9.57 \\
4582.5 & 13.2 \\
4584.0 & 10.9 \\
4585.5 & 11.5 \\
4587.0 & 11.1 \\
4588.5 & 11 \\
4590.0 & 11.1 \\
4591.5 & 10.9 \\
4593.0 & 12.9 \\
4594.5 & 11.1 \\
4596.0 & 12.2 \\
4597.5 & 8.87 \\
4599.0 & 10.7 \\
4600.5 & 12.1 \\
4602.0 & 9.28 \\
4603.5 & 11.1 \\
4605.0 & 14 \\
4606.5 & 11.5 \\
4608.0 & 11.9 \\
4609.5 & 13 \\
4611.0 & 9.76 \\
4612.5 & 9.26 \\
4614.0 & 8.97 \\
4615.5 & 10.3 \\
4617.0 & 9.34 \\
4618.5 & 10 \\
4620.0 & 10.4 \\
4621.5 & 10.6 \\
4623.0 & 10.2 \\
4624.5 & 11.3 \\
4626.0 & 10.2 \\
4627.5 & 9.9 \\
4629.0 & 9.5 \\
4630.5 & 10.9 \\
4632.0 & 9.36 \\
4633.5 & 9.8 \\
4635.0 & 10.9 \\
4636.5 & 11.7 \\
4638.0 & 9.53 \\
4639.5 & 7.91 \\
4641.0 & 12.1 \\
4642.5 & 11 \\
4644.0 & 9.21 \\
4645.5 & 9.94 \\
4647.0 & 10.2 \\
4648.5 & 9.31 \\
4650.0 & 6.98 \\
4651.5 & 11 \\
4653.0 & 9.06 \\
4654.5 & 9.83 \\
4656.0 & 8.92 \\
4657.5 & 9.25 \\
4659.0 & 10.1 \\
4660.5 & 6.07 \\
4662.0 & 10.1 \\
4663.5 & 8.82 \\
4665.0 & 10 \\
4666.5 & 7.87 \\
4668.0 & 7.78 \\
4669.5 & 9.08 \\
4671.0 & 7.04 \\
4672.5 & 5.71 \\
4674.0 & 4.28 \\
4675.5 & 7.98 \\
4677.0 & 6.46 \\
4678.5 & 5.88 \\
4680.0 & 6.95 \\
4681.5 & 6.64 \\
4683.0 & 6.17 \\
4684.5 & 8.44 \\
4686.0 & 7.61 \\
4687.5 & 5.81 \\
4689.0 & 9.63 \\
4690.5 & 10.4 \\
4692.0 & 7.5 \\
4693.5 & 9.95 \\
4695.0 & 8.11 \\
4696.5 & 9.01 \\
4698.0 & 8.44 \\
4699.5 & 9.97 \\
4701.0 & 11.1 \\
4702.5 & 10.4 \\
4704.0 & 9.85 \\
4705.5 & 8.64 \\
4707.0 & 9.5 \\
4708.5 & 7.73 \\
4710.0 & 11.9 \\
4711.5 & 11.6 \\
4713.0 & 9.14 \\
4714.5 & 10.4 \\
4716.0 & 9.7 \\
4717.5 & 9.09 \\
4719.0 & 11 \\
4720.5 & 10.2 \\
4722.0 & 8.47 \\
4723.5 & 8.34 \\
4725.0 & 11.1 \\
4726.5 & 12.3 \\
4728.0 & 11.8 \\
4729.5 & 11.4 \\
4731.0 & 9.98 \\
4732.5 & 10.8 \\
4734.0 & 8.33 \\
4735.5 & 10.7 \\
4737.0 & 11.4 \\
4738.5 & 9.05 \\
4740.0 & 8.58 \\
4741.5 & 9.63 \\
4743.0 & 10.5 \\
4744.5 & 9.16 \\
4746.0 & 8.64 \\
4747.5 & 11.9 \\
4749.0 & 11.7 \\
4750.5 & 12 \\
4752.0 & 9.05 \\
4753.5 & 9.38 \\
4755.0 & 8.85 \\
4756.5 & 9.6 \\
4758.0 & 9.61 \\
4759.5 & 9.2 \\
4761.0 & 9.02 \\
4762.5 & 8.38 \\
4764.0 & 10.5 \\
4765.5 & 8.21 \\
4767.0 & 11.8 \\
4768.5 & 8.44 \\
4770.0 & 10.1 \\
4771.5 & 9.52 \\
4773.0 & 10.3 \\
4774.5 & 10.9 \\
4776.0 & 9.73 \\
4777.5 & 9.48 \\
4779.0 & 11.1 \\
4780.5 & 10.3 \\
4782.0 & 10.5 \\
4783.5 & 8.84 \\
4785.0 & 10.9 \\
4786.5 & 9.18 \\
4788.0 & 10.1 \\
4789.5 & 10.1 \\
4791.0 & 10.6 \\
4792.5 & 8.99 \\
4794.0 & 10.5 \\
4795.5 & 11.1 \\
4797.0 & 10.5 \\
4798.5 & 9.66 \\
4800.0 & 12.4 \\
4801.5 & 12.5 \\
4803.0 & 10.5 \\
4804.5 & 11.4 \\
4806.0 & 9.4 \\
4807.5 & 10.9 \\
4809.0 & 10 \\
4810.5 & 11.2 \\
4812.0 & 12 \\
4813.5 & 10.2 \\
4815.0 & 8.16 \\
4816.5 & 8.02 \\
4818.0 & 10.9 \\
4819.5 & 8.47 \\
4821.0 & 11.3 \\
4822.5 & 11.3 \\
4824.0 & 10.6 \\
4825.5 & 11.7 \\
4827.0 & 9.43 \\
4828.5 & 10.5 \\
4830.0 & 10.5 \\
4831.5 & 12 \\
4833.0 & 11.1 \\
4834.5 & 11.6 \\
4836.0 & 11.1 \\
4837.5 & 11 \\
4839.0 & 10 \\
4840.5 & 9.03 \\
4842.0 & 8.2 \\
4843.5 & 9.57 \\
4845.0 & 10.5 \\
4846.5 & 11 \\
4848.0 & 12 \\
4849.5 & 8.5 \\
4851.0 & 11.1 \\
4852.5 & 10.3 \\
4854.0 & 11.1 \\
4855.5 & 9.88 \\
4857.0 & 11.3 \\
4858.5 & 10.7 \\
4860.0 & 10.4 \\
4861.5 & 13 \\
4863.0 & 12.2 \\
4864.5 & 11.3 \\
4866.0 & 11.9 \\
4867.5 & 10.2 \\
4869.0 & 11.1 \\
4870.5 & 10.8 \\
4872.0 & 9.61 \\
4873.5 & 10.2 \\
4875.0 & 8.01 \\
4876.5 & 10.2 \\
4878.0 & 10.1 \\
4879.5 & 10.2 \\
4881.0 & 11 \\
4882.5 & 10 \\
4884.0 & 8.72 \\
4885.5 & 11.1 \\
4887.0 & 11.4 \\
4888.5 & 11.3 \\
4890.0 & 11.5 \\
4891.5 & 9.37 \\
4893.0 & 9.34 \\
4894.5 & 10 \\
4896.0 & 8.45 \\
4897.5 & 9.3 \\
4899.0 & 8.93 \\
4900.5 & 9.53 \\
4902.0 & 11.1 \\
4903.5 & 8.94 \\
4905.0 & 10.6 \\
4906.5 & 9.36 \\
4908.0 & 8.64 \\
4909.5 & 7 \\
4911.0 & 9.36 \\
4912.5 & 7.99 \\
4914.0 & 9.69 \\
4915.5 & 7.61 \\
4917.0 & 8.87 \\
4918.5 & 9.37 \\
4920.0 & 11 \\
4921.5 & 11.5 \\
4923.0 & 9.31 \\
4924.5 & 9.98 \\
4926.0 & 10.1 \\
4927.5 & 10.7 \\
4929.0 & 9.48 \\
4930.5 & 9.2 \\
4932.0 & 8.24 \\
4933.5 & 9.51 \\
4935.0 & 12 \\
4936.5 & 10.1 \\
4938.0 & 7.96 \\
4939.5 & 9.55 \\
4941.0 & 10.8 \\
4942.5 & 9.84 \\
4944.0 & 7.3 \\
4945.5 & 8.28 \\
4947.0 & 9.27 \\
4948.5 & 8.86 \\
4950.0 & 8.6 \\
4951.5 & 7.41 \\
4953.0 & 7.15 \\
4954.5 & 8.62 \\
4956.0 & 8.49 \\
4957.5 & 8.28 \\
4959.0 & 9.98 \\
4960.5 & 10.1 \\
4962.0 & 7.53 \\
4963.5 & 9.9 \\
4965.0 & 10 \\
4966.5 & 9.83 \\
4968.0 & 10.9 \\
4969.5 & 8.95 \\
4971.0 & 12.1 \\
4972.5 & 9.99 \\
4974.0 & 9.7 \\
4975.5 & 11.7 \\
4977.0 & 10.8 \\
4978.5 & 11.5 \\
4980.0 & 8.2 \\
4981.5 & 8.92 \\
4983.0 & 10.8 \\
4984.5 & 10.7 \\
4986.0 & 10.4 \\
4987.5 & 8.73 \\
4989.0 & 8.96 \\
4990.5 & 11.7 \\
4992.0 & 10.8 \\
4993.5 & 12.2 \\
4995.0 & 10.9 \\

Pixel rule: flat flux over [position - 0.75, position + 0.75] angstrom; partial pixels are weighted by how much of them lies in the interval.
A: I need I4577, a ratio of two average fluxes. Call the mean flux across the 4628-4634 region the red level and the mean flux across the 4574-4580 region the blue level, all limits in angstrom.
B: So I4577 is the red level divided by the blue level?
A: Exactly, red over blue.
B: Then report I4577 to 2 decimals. 0.94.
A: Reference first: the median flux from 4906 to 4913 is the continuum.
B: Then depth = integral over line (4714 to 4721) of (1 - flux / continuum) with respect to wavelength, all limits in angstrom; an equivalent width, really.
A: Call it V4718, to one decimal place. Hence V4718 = -1.2 angstrom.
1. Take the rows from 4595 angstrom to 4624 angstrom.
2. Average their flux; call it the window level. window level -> 10.7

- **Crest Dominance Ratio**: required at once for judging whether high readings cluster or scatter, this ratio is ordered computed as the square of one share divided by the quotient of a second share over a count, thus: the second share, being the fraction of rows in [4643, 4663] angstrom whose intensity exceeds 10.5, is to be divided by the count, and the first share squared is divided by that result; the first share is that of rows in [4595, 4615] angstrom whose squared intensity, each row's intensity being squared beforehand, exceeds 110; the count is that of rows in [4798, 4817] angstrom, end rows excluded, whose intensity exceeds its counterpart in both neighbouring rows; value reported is 19.7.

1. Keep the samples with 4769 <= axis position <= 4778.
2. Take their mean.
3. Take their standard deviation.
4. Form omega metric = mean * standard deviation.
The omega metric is 5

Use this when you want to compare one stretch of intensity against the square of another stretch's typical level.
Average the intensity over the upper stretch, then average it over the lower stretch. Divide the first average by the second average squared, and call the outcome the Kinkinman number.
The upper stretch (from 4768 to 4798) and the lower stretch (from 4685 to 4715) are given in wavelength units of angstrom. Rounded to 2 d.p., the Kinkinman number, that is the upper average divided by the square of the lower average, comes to 0.12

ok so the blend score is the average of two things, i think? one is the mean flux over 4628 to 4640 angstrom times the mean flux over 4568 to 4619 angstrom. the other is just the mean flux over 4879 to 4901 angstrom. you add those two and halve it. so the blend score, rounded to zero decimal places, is 59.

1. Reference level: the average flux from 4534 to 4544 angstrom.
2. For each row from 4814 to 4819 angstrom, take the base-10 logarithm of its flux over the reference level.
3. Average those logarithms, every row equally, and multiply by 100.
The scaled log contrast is -2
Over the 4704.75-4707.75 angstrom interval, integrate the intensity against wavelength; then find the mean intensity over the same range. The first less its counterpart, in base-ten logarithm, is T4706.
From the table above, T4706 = 1.26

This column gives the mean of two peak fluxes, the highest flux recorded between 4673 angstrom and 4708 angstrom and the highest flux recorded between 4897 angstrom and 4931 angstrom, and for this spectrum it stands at 11.3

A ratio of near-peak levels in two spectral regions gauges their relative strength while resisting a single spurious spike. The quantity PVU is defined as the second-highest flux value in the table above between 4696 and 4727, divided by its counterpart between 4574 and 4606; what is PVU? 0.90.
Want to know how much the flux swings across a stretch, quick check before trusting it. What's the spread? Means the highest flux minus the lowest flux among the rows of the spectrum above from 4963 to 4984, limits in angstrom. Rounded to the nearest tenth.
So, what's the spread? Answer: 3.9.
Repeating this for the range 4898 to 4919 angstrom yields 4.1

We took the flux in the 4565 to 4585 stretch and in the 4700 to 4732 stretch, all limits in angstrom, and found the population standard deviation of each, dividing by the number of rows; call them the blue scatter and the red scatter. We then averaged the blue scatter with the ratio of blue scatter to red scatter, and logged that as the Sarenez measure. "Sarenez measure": 1.25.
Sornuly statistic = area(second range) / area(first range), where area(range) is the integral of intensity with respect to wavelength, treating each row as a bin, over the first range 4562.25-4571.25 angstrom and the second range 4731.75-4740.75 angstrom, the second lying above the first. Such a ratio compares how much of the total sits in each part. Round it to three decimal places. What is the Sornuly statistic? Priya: 0.950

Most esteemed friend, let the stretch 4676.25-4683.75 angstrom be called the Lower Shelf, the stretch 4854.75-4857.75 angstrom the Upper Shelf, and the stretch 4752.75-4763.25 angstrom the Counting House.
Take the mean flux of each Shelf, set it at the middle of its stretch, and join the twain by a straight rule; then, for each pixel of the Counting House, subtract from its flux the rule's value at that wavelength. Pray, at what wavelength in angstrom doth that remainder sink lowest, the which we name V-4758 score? 4762.5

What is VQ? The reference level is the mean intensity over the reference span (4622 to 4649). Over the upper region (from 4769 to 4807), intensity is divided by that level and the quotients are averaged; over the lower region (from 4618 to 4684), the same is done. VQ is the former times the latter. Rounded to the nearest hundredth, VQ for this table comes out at 0.90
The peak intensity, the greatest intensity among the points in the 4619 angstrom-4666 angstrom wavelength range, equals 12.1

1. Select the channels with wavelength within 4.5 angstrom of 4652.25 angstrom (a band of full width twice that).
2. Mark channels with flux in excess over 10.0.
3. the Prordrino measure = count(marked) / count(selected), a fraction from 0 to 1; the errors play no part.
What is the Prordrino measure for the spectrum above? 0.17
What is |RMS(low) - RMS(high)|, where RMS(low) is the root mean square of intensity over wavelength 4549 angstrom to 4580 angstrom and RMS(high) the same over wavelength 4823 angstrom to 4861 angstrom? 0.15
